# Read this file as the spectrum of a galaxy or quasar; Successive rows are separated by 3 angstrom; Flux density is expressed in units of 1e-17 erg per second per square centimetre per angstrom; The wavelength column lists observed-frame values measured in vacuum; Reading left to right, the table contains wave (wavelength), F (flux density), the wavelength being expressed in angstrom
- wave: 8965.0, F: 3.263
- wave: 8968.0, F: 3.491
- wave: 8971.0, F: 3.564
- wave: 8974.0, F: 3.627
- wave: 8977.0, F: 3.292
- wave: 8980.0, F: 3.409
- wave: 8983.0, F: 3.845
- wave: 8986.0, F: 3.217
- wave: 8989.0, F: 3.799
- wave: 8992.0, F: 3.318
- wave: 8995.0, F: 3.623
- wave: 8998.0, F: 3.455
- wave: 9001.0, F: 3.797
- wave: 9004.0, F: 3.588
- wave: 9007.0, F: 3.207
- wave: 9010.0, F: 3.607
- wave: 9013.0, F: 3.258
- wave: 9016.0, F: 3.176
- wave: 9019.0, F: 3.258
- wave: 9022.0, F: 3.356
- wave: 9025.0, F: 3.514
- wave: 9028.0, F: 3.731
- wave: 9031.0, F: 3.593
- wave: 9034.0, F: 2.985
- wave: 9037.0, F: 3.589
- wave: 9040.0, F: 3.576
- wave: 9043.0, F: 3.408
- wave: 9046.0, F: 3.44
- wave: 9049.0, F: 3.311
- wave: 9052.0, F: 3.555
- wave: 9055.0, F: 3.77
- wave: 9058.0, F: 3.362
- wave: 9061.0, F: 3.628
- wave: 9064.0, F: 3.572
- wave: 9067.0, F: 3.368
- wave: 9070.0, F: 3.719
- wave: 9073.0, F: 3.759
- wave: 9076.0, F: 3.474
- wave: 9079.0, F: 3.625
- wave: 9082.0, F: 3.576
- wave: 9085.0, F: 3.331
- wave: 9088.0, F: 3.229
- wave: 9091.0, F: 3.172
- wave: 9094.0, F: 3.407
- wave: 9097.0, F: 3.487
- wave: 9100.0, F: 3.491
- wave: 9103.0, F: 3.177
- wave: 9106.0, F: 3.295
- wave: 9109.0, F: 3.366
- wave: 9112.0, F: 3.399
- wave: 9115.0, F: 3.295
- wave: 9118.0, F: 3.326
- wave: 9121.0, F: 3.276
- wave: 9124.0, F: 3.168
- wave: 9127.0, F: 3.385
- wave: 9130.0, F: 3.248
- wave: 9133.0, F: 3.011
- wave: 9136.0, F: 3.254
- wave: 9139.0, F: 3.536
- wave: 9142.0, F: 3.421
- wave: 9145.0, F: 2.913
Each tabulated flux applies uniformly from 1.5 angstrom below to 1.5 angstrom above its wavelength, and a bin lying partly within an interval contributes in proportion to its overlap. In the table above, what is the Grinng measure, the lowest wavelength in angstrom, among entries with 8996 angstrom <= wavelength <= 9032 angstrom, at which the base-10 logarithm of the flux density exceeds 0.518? 8998.0 angstrom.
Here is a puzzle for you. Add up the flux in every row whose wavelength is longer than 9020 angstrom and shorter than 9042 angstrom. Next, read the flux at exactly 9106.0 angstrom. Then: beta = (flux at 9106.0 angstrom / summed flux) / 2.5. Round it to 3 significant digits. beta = 0.0541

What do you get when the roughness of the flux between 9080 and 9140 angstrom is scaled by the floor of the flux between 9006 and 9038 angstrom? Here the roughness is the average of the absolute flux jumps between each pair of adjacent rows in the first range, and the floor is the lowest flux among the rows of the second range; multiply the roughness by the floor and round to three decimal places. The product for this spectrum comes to 0.419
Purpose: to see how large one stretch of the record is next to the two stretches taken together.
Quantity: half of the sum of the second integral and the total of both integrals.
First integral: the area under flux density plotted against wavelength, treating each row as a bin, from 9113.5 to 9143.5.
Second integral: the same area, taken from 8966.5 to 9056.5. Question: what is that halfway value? 362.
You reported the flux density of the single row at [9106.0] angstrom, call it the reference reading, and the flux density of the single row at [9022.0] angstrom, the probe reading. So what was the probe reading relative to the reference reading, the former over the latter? 1.02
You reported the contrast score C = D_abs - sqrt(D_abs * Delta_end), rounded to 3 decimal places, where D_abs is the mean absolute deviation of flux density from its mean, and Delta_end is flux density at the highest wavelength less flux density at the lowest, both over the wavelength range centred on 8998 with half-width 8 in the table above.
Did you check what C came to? -0.056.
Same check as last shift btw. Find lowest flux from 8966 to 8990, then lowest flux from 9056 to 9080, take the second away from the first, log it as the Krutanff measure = -0.1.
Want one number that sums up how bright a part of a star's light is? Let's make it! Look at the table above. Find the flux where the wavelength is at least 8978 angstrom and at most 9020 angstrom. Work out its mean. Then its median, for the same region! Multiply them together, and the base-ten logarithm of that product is 1.08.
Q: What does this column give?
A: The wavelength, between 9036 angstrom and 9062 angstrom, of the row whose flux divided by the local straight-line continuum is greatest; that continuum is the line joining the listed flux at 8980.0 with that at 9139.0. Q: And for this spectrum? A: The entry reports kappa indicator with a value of 9055.0 angstrom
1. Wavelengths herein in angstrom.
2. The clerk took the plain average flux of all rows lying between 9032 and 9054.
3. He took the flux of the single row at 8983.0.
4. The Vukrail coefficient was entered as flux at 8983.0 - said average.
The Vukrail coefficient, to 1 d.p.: 0.4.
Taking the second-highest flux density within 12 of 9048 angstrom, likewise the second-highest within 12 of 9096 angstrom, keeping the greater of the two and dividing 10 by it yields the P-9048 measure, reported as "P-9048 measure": 2.79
